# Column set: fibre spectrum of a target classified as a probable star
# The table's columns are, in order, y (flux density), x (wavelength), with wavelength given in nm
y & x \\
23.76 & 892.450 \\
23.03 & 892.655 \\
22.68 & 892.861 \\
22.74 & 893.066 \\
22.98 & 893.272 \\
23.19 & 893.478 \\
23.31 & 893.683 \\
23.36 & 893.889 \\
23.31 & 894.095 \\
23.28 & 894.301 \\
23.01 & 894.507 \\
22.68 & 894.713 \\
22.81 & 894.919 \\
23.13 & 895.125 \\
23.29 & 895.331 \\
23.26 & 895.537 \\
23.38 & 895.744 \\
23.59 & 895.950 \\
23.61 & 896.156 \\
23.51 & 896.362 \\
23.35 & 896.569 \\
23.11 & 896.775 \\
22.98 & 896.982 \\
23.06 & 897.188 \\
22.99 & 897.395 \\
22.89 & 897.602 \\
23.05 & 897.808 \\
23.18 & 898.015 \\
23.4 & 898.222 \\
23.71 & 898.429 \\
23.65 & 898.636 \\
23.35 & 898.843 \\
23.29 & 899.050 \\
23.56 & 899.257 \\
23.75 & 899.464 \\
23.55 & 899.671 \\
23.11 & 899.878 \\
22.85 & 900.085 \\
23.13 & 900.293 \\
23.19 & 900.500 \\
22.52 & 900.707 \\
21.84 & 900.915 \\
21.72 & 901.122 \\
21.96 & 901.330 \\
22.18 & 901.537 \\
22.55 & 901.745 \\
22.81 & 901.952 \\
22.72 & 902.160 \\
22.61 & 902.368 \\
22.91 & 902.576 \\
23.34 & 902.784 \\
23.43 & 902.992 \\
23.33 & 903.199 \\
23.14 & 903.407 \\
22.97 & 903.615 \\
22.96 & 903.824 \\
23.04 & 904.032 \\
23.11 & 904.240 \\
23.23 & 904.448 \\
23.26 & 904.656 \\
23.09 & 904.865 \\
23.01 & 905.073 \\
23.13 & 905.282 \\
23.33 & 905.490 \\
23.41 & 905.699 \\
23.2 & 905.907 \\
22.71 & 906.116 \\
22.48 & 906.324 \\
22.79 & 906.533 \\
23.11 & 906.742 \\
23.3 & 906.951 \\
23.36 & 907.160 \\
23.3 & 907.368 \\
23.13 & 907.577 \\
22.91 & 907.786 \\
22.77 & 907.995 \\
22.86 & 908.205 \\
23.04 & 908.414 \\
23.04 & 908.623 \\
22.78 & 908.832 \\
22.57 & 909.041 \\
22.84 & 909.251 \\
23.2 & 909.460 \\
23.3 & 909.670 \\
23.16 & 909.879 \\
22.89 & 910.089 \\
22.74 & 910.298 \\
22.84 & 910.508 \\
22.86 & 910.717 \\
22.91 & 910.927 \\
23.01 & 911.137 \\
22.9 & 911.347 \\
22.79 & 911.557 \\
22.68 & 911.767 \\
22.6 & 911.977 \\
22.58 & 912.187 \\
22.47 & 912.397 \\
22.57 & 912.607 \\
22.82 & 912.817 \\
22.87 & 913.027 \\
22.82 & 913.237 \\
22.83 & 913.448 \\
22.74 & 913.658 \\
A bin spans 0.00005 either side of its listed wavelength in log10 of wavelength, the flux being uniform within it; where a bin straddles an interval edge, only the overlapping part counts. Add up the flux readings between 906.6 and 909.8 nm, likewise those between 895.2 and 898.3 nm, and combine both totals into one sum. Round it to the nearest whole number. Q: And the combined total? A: 694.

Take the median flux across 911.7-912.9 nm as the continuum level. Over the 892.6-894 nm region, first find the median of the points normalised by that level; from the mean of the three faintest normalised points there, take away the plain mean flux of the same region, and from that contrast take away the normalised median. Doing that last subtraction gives -23.1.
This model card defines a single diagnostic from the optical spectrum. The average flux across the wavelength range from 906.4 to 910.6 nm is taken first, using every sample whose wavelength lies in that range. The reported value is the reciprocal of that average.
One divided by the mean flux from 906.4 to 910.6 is 0.0435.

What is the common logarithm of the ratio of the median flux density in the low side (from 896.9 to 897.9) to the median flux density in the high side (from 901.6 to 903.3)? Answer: 0.002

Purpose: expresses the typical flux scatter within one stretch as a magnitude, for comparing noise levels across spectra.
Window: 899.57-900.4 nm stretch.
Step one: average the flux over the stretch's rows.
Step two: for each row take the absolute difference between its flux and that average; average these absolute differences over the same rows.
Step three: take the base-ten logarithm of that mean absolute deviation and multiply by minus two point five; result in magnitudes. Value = 1.77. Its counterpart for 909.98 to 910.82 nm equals 3.34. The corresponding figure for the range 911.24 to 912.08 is 2.47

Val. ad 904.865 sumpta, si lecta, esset 23.09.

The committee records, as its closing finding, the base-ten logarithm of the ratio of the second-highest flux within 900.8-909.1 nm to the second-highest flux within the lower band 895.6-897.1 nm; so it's -0.0033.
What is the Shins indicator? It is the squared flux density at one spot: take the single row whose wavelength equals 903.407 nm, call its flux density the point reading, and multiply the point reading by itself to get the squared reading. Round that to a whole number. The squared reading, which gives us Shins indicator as 535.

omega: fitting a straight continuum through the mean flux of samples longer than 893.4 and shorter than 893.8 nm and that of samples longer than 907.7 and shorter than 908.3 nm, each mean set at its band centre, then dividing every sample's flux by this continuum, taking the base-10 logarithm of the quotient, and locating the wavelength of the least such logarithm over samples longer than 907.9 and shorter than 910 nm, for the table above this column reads 909.041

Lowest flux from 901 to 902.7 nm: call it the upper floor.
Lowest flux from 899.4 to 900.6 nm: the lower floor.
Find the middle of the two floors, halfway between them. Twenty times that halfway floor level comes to 446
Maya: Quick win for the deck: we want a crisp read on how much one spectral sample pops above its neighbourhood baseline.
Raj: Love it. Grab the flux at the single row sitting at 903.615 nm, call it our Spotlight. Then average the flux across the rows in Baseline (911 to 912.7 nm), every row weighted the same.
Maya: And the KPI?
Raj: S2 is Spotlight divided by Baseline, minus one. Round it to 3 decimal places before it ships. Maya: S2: 0.012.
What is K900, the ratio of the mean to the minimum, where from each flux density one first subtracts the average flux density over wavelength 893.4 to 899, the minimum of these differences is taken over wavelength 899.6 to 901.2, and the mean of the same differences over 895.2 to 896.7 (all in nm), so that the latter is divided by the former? -0.12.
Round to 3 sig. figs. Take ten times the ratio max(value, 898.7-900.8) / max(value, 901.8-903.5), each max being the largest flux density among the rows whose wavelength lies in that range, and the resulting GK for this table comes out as 10.1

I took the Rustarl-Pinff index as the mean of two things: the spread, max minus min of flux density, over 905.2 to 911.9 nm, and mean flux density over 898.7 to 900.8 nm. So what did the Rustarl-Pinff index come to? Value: 12.1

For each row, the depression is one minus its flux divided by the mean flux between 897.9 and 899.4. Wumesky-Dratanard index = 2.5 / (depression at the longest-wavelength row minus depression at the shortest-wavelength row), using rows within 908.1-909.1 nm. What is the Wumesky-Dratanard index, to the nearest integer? 202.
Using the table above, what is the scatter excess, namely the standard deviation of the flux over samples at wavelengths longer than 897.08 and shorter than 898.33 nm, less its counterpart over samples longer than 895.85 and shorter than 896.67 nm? 0.06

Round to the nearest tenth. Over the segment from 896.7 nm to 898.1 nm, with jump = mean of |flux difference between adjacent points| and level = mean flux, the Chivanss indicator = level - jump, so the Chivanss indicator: 22.9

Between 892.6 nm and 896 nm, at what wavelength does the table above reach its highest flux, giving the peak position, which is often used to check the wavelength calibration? 895.950 nm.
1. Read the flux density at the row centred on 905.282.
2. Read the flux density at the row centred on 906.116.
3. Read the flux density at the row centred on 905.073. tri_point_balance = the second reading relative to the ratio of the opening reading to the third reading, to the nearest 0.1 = 22.6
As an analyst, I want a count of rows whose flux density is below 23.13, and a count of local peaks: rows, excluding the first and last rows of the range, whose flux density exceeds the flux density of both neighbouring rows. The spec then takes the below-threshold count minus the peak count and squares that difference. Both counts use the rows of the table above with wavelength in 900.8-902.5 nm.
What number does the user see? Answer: 49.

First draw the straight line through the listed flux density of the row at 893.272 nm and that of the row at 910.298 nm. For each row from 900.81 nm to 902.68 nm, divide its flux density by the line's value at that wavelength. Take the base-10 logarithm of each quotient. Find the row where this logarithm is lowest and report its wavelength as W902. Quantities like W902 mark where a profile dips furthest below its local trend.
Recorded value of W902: 901.122 nm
